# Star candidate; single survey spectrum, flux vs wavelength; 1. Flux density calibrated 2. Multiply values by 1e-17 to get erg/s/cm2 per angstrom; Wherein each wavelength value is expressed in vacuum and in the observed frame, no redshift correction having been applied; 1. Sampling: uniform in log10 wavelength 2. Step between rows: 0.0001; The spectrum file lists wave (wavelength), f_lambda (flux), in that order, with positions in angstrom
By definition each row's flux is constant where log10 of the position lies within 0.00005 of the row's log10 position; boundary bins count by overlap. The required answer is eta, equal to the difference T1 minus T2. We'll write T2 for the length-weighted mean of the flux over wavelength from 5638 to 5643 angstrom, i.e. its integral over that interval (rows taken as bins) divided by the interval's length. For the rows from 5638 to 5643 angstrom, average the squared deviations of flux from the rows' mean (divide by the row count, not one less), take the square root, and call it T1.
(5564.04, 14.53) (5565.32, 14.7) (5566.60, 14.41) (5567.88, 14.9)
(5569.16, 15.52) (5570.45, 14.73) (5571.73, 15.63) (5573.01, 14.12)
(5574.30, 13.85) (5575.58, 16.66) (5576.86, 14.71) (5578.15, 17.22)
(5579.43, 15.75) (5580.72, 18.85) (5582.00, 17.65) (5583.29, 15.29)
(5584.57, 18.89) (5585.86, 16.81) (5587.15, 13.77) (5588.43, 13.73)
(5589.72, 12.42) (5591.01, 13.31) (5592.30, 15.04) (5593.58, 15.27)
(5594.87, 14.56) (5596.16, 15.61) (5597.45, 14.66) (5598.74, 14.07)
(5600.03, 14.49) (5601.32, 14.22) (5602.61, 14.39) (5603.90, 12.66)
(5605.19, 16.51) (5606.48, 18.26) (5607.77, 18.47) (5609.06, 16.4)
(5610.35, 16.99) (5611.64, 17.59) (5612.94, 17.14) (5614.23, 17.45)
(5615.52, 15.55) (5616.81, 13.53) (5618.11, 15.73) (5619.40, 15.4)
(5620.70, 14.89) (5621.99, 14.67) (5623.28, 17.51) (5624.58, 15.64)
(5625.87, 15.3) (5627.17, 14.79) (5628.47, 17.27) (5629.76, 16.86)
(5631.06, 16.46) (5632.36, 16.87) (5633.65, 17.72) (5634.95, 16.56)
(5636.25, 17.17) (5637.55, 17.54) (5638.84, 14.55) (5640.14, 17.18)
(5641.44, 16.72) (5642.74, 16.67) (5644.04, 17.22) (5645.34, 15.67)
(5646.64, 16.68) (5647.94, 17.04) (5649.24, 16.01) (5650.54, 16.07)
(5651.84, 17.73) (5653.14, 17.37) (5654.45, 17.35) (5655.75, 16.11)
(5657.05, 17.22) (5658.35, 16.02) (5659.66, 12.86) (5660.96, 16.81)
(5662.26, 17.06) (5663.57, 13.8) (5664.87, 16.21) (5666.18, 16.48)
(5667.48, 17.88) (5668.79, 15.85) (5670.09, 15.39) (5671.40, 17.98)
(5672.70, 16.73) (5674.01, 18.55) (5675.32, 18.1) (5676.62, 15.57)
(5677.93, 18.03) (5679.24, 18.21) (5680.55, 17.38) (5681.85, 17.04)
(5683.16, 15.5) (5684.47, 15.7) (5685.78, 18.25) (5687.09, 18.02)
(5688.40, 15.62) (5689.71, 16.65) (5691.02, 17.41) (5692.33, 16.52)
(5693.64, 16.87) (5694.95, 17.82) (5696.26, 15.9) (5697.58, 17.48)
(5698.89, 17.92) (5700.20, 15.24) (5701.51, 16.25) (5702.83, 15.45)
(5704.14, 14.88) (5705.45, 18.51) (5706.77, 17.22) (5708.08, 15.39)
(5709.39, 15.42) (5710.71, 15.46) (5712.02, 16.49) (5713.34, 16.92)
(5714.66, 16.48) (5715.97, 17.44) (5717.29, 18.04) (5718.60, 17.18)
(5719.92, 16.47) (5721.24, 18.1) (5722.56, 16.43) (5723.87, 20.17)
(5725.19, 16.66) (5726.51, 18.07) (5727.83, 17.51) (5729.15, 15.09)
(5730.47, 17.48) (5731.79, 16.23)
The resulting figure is -15.3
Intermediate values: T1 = 1.0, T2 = 16.3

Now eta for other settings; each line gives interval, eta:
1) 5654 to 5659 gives -16.1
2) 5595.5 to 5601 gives -14.1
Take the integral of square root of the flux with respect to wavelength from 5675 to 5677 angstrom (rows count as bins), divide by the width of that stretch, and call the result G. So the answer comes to 4.11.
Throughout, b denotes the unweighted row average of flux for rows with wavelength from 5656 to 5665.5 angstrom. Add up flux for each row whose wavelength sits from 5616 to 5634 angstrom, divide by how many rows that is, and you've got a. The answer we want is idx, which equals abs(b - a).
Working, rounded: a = 15.9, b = 15.7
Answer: 0.19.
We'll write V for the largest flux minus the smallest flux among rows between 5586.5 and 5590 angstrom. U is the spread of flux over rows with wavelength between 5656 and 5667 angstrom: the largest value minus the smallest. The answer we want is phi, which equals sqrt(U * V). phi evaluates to 2.4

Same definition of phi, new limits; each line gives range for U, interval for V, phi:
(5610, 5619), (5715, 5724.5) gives 3.9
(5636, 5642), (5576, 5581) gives 3.5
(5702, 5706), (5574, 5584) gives 4.3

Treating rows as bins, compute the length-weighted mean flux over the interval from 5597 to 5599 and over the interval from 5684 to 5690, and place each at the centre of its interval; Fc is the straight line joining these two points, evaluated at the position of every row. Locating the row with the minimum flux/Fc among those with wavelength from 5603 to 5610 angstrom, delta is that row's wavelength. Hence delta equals 5603.90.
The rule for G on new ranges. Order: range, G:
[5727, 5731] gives 4.08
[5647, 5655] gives 4.11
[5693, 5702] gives 4.10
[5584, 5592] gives 3.83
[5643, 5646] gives 4.06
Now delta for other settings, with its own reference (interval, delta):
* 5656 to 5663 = 5659.66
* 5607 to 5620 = 5616.81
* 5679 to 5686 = 5683.16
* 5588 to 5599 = 5589.72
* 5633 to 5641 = 5638.84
